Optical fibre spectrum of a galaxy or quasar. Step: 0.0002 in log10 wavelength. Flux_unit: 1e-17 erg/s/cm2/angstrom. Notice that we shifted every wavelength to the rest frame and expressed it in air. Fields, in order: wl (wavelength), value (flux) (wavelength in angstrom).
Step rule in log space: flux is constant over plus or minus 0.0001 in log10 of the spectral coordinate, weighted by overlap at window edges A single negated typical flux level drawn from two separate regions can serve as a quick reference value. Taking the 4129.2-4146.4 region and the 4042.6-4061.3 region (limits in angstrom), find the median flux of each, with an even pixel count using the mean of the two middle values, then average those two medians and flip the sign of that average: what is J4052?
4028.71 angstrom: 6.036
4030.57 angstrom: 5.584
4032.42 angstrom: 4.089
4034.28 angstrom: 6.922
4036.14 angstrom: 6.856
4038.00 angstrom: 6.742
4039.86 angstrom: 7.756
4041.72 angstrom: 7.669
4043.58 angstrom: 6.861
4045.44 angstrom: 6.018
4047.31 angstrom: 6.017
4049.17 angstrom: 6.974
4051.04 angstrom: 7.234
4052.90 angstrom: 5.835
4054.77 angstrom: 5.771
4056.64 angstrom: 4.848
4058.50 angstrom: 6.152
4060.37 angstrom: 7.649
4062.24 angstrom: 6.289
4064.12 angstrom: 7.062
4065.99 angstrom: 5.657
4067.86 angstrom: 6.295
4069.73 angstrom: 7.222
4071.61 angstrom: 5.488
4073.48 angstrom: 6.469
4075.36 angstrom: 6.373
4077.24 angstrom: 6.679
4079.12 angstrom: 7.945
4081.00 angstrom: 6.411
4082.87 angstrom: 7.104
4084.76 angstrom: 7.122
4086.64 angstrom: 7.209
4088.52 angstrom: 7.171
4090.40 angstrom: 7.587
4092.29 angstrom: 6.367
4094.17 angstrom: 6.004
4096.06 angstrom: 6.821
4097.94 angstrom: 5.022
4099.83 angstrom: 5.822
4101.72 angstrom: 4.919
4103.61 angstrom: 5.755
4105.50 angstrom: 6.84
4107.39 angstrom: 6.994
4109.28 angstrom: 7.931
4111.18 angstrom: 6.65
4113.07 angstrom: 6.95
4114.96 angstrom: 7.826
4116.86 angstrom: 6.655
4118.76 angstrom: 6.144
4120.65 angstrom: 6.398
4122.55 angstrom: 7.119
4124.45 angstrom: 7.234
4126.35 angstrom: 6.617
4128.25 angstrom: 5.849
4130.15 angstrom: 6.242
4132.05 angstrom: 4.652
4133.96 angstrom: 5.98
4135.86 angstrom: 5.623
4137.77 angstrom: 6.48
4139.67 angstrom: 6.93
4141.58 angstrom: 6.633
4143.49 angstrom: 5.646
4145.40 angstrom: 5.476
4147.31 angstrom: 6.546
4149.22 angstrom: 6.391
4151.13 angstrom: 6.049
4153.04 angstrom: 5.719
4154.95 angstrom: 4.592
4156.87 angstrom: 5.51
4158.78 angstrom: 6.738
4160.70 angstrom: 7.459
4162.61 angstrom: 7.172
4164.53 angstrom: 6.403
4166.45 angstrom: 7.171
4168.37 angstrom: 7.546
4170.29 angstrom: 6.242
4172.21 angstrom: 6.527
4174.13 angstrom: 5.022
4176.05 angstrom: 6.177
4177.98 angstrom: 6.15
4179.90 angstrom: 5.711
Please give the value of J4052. -6.03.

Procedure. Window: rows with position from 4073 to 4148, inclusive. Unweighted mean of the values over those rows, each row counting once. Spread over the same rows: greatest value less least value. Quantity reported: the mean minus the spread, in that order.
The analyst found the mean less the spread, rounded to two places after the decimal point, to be 3.21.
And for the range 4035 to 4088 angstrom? 3.54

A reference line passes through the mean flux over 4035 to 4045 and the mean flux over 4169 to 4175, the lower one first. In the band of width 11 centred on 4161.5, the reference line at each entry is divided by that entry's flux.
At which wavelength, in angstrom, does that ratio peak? 4156.87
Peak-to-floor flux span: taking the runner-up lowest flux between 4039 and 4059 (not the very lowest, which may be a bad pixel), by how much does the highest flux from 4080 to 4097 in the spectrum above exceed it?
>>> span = 1.8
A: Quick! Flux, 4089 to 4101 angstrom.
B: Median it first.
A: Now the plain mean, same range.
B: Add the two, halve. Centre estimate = 6.23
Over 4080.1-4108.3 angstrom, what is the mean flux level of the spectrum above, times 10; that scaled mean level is 64.8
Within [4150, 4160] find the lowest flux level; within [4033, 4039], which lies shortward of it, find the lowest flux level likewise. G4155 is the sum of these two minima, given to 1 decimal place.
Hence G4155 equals 11.3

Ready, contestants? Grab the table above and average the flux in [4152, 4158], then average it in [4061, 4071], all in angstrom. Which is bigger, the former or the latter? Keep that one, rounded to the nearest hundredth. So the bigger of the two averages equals 6.50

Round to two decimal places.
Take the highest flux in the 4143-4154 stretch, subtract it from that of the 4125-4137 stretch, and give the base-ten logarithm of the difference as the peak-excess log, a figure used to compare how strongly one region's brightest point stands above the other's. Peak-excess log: -1.15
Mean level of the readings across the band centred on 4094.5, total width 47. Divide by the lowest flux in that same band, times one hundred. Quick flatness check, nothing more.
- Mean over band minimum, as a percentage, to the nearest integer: 135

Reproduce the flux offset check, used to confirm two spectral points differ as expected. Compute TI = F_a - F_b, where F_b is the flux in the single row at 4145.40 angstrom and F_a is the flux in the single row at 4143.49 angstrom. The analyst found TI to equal 0.2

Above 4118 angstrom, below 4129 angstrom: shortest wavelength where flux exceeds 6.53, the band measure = 4122.55 angstrom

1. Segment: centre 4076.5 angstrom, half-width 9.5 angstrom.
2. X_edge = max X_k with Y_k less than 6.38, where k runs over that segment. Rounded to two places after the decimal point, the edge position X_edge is 4075.36 angstrom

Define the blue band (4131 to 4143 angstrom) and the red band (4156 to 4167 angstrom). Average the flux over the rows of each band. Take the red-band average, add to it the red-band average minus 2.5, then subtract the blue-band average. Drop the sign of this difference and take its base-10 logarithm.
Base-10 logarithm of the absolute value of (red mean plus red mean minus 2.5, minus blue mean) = 0.69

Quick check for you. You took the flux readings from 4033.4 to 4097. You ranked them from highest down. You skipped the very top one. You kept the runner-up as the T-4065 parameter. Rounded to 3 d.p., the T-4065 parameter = 7.756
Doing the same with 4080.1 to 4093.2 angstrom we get 7.209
